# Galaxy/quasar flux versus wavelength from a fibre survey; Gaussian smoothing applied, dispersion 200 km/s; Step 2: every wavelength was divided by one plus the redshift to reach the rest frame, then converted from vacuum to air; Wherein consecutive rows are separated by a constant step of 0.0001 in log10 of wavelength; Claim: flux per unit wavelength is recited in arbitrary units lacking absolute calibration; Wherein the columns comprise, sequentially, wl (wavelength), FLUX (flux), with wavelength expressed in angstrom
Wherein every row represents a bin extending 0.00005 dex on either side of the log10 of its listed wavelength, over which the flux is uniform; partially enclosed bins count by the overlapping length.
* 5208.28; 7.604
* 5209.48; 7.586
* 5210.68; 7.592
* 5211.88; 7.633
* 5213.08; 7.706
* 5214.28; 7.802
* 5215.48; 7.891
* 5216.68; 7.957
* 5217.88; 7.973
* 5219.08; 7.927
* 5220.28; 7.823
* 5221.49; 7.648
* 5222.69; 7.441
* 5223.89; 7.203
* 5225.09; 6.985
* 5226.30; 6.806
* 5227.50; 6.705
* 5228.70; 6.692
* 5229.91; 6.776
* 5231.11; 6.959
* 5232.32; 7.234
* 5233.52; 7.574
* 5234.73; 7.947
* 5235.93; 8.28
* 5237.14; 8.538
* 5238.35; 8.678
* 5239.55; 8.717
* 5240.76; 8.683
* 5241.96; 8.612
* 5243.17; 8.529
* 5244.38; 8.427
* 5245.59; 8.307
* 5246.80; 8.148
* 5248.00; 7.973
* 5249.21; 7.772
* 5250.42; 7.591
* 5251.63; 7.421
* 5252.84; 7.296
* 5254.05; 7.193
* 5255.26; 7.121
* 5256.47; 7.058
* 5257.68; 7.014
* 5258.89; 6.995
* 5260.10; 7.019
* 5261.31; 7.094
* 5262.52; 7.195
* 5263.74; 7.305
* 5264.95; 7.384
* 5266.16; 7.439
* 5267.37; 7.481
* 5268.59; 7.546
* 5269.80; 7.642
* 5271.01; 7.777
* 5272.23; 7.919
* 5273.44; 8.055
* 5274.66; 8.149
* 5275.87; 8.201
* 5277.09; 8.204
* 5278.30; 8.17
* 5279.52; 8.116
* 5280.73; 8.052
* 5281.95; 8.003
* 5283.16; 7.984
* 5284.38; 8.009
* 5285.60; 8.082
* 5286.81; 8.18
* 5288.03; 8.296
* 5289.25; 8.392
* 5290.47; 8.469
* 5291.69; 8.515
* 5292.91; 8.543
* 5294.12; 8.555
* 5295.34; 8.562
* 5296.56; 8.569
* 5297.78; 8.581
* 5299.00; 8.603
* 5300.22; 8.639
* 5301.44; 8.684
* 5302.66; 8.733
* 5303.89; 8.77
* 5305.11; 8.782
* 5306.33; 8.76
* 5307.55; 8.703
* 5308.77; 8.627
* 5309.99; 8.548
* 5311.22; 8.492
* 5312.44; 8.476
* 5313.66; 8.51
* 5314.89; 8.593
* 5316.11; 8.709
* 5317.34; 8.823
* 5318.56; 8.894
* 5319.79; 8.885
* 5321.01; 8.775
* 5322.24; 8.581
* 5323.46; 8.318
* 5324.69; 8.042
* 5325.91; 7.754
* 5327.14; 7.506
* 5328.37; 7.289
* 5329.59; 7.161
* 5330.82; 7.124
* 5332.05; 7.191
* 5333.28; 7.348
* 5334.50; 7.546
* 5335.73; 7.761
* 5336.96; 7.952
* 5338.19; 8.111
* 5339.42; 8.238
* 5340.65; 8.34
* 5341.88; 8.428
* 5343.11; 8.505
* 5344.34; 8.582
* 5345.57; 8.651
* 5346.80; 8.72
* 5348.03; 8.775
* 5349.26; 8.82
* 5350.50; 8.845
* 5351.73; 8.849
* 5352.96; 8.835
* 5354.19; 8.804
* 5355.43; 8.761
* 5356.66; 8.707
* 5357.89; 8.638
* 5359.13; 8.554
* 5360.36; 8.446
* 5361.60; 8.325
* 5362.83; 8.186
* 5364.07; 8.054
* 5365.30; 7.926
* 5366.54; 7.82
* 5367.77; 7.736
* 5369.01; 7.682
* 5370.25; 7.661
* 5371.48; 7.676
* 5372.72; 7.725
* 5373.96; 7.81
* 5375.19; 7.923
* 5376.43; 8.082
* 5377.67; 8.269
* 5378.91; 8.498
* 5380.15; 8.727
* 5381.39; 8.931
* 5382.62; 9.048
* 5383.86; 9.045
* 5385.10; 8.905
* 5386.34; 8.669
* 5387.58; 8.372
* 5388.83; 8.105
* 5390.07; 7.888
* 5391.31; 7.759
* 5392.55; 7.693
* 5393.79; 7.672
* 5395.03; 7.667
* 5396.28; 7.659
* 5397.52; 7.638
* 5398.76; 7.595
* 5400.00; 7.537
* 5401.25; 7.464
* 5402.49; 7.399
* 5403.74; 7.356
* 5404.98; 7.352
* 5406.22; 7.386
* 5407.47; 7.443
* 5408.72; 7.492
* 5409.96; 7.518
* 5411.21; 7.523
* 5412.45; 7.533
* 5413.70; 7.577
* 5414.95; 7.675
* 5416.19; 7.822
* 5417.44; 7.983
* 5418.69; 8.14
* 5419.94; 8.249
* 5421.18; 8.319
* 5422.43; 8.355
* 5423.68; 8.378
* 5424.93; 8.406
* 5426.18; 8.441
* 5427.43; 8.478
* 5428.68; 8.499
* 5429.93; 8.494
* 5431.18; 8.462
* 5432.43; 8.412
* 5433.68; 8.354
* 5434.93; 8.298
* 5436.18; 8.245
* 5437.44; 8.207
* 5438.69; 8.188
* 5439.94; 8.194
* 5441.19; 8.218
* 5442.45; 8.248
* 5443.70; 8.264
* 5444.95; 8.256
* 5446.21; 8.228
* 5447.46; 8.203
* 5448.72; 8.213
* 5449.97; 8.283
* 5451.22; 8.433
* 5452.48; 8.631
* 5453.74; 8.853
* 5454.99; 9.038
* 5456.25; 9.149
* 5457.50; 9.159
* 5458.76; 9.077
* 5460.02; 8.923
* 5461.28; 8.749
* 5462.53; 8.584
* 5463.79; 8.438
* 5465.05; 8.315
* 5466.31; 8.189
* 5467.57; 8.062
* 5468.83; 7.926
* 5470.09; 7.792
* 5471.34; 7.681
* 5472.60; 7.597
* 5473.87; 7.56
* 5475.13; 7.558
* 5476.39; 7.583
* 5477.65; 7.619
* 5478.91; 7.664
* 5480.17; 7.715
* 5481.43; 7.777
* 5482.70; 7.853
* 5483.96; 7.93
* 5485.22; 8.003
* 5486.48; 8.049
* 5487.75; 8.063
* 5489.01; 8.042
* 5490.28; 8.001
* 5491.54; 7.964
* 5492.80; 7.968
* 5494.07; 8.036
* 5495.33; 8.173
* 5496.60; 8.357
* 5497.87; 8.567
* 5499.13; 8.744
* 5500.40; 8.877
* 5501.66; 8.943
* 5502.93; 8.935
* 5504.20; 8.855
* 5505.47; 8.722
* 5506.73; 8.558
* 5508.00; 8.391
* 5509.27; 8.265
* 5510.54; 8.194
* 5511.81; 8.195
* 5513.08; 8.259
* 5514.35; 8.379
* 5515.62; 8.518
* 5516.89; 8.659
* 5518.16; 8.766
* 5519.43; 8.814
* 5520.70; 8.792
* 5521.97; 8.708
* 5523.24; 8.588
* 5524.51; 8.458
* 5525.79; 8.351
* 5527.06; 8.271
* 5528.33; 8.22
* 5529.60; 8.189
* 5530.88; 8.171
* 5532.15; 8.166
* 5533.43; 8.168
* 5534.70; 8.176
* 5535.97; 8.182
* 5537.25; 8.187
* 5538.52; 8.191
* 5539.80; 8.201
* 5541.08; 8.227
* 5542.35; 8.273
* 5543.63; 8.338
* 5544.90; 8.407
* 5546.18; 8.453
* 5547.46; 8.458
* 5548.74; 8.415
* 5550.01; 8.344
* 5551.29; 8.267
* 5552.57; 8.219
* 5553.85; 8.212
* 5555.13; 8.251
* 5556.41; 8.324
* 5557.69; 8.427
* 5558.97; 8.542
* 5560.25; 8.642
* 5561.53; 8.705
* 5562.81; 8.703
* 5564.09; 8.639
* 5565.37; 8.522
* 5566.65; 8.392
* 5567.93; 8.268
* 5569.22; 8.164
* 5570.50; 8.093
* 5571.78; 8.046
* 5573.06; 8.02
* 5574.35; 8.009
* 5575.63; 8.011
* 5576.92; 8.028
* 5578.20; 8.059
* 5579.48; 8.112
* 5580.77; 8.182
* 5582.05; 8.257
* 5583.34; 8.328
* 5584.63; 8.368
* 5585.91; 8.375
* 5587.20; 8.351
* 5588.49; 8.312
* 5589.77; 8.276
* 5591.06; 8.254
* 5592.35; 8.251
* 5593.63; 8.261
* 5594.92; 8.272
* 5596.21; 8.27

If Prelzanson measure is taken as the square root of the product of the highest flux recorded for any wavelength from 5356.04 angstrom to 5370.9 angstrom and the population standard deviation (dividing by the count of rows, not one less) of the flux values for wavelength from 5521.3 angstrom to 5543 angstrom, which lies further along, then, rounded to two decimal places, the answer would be 1.16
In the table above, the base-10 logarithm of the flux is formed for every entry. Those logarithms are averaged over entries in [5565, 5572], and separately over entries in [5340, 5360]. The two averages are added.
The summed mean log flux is 1.85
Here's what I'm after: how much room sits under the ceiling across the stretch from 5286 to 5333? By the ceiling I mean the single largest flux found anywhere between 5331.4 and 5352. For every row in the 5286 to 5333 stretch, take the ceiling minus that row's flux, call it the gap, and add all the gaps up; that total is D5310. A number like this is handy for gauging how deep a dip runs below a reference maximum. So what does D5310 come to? 18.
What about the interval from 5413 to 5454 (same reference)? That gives 19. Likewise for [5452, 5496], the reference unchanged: 24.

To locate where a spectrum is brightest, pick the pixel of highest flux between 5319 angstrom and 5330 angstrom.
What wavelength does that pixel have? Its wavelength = 5319.79 angstrom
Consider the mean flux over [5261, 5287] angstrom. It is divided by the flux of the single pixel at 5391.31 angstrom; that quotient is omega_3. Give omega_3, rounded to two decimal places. 1.01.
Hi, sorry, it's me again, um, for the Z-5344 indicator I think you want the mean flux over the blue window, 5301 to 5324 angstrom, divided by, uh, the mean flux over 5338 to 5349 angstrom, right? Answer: 1.02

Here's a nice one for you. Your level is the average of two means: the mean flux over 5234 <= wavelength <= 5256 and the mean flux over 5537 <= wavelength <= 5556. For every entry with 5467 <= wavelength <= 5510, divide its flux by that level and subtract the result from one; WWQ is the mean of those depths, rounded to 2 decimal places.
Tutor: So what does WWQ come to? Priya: 0.01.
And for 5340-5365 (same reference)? -0.05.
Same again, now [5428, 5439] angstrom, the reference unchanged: -0.02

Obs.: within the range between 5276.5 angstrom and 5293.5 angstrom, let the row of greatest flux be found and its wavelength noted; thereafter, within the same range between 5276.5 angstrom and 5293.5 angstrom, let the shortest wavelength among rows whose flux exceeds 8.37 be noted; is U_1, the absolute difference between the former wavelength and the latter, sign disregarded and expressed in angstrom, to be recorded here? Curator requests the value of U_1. 3.7 angstrom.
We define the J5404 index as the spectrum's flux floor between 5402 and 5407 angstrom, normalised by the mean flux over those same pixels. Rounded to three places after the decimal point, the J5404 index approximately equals 0.997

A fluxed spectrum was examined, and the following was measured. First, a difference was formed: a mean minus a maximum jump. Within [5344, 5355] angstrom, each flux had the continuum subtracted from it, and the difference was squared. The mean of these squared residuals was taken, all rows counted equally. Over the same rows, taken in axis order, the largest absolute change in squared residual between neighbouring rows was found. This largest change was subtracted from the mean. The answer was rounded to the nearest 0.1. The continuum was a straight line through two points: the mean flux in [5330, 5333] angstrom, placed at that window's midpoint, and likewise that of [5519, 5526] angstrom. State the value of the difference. 2.0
